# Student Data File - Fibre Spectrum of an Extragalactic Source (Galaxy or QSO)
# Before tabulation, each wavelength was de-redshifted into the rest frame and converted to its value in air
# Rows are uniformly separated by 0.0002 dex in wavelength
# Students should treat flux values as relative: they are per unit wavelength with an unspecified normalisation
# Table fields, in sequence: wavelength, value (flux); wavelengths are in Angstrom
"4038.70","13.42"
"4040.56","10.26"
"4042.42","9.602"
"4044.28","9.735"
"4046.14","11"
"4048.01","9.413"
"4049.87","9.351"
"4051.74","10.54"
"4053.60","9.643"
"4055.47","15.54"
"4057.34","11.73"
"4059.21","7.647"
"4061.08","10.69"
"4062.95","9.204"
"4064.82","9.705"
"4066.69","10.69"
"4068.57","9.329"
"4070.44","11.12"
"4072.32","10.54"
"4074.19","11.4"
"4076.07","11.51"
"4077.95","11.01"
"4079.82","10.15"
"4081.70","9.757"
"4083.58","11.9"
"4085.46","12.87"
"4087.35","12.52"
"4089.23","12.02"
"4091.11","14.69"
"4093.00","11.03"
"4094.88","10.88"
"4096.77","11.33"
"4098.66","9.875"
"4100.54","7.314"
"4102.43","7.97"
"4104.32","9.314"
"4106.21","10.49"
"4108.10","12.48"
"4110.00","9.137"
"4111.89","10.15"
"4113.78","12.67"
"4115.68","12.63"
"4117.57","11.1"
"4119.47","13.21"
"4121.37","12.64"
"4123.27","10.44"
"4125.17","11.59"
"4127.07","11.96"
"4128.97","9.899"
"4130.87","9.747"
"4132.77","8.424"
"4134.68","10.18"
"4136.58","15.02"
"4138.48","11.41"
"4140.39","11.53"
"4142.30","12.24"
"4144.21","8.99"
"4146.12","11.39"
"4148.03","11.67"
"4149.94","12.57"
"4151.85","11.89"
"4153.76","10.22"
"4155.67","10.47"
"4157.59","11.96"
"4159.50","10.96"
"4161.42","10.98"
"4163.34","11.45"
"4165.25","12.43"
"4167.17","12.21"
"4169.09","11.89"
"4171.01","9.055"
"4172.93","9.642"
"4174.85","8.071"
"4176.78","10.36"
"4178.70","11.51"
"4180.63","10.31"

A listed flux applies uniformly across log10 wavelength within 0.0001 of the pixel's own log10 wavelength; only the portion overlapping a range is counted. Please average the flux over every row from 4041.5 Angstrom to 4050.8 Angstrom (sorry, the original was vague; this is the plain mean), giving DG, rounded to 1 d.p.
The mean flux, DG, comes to 9.8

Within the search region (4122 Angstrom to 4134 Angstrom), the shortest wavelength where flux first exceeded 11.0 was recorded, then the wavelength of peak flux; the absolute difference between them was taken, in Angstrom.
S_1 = 1.9 Angstrom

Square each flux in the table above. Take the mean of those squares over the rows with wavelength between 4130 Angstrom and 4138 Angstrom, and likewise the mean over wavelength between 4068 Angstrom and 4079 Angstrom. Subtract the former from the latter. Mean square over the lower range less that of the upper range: -6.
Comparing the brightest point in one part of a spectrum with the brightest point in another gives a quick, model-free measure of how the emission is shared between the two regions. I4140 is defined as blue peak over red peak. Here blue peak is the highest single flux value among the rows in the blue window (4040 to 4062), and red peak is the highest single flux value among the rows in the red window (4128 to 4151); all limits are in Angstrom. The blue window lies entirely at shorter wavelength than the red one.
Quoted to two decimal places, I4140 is 1.03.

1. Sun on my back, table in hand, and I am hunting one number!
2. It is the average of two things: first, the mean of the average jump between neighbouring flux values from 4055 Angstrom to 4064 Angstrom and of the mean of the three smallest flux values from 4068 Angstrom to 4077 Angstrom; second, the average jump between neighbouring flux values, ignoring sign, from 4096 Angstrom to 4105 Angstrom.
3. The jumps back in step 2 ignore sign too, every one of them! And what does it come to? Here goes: 4.11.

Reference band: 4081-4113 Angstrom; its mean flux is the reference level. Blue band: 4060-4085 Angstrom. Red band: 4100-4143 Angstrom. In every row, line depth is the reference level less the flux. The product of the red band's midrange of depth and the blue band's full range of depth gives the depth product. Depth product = -1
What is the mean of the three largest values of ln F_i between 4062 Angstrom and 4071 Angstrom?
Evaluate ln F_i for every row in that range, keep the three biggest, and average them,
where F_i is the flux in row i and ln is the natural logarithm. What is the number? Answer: 2.35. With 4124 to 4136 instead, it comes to 2.42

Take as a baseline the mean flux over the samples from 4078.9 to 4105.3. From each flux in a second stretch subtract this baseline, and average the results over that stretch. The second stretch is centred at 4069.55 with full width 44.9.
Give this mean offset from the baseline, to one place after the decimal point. 0.1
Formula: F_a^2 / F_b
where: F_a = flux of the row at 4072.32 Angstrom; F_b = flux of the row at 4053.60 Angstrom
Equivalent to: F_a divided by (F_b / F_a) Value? 11.5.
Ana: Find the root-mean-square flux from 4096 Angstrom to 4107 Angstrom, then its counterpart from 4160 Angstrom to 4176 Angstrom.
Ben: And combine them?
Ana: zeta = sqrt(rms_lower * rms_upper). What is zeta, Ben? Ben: 10.1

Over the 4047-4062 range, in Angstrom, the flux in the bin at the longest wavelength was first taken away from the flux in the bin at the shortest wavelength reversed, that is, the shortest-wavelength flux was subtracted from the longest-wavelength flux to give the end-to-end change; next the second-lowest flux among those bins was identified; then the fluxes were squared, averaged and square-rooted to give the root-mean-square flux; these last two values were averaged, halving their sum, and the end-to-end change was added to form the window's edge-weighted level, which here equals 11.3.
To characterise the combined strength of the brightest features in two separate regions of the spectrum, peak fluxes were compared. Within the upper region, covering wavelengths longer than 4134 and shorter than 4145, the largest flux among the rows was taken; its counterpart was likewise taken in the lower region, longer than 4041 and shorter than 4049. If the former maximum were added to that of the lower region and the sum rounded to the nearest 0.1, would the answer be 26.0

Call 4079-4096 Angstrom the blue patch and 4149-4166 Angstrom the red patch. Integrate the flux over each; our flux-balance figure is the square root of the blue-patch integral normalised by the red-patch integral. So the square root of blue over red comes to 1.01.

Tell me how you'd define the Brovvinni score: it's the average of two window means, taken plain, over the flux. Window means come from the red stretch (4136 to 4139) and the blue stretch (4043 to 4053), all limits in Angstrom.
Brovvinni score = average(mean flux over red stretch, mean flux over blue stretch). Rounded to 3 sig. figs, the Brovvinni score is 11.6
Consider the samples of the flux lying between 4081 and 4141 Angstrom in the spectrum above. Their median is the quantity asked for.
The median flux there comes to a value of 11.2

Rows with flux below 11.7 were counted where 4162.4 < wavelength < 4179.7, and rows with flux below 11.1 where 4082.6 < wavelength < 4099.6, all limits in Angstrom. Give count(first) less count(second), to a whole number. 3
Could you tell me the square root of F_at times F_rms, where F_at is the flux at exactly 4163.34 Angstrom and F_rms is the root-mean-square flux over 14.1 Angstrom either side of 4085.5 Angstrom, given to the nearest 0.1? 11.5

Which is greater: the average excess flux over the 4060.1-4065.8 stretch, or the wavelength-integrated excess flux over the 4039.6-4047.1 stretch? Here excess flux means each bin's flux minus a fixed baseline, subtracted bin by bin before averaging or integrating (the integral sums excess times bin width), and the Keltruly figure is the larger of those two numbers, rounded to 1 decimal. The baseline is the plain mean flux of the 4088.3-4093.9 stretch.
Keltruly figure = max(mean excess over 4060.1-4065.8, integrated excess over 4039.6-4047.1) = -2.7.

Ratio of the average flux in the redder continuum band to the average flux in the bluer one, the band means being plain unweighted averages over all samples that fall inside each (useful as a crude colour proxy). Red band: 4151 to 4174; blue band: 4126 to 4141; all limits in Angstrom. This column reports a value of 1.01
